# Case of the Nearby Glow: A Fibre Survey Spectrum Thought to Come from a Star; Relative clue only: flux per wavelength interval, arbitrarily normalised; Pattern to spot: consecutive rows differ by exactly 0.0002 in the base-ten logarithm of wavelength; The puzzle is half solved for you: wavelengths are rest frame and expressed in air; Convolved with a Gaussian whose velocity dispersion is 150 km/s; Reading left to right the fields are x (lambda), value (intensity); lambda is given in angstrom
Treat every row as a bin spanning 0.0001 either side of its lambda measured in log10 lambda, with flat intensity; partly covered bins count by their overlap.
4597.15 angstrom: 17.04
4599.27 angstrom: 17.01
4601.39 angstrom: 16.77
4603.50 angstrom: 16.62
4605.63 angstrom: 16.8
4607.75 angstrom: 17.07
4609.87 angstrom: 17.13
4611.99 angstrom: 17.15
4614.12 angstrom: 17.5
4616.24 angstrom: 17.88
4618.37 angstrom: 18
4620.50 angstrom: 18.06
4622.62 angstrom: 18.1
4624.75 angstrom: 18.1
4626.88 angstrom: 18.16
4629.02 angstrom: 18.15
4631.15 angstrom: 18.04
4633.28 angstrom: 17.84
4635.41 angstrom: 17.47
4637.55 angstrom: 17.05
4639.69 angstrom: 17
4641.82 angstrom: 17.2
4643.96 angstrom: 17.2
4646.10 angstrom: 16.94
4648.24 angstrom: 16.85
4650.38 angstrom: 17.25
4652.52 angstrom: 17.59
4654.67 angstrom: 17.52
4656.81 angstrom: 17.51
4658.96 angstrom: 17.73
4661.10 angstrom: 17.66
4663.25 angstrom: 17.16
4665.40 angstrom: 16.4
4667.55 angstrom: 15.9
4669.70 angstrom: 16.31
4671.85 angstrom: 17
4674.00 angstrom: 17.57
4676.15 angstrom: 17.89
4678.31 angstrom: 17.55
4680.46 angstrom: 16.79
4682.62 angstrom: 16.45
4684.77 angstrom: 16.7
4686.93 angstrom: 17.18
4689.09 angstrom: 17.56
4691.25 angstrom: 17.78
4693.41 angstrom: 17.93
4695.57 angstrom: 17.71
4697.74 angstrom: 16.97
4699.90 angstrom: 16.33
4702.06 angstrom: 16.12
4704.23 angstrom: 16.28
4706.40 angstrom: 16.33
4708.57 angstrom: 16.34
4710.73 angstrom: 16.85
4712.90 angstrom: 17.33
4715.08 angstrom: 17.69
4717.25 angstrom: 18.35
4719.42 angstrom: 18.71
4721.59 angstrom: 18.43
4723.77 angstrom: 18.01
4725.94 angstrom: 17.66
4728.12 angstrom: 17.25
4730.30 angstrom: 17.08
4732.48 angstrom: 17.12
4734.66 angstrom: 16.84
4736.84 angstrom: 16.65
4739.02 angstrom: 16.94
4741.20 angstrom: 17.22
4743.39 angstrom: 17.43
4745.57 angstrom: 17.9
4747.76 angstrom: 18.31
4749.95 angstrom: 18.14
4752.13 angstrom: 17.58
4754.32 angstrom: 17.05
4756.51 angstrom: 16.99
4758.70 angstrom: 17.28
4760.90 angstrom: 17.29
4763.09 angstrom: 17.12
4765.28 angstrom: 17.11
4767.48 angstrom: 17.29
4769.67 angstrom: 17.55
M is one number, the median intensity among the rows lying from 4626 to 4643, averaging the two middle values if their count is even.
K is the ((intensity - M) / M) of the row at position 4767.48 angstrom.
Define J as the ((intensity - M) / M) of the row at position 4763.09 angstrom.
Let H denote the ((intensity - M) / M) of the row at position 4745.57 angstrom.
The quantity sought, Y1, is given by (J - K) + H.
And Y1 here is 0.004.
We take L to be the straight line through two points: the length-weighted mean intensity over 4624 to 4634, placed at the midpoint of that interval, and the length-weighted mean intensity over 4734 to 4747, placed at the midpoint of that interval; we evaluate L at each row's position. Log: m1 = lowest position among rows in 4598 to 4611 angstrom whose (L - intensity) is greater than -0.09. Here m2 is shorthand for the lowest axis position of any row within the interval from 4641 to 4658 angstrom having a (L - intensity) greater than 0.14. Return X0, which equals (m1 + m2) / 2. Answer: 4620.5 angstrom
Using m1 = 4599.27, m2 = 4641.82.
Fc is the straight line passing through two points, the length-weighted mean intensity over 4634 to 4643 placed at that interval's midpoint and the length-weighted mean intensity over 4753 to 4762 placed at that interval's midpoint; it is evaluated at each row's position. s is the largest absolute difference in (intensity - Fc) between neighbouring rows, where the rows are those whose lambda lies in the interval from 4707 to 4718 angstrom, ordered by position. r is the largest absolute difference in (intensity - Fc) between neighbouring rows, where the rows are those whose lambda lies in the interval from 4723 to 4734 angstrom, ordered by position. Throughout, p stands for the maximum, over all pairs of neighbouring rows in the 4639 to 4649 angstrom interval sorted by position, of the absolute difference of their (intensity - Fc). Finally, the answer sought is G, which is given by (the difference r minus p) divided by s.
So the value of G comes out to 0.23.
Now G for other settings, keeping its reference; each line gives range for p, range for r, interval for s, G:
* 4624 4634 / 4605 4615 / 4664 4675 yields 0.22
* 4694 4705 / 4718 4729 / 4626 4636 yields -0.87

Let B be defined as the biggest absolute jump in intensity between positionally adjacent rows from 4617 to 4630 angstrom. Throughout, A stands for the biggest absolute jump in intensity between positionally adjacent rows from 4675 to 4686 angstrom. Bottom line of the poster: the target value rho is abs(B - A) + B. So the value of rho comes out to 0.76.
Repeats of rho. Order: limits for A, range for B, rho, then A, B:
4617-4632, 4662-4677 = 1.41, 0.11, 0.8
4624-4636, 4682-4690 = 0.59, 0.37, 0.5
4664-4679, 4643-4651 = 0.69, 0.69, 0.4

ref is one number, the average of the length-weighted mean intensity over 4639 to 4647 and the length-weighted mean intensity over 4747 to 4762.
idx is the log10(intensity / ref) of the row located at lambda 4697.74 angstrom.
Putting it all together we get -0.008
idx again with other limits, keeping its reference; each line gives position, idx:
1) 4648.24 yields -0.011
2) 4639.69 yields -0.008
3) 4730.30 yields -0.006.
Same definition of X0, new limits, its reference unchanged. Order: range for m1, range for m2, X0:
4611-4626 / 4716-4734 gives 4671.1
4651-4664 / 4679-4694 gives 4666.5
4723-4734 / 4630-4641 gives 4680.7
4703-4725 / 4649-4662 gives 4677.3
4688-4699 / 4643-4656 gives 4666.5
